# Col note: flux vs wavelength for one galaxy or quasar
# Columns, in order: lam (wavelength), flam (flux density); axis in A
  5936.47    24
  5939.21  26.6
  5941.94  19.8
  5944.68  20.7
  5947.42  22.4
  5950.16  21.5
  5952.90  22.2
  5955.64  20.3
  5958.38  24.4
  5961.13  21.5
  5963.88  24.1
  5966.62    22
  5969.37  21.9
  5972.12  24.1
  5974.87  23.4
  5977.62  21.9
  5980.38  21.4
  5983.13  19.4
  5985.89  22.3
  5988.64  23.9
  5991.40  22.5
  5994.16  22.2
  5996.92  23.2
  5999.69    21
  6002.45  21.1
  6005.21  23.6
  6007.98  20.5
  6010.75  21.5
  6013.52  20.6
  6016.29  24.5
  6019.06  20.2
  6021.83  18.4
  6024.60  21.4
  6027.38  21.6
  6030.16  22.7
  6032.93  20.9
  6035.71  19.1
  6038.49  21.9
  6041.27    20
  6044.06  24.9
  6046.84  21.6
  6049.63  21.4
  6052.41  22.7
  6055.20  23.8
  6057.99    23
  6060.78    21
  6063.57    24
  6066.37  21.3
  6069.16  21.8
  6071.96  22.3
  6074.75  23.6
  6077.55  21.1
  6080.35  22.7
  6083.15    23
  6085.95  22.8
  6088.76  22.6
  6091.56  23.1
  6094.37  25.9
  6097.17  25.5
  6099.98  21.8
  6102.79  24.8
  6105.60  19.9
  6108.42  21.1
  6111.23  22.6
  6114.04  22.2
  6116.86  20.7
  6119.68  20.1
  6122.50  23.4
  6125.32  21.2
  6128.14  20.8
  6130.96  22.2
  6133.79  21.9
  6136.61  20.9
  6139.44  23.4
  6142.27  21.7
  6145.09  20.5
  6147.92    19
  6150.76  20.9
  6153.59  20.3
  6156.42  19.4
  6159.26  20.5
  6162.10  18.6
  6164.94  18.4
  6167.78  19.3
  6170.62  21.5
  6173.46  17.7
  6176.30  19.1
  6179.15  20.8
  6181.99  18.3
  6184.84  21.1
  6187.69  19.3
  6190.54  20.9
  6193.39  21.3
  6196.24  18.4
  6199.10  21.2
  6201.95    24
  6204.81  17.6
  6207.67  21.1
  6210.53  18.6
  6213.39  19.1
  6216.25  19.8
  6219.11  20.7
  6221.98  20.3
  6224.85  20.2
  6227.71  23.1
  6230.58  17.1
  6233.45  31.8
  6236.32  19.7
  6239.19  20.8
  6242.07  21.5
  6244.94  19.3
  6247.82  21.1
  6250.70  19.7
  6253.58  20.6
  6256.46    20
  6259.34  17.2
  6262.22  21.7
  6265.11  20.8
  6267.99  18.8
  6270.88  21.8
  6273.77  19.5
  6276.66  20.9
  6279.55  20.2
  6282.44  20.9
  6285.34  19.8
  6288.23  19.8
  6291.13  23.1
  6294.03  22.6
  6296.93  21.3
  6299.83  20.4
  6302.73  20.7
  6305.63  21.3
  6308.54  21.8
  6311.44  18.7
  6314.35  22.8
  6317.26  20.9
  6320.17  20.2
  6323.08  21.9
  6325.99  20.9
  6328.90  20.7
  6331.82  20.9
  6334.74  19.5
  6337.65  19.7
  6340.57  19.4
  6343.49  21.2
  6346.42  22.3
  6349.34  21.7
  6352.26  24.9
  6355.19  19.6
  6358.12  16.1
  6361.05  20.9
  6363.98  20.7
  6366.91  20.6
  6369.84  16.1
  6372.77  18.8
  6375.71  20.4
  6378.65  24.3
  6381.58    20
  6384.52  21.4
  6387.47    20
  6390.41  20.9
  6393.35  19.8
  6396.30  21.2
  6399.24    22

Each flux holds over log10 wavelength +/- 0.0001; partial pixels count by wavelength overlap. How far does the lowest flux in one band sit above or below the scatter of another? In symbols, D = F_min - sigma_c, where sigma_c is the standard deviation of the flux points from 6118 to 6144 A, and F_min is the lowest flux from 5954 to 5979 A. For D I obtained 19.2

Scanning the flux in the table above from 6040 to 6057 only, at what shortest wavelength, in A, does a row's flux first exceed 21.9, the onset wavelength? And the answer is 6044.06 A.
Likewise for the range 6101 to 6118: 6102.79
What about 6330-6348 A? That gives 6346.42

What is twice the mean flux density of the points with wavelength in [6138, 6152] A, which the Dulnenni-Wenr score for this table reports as 42.2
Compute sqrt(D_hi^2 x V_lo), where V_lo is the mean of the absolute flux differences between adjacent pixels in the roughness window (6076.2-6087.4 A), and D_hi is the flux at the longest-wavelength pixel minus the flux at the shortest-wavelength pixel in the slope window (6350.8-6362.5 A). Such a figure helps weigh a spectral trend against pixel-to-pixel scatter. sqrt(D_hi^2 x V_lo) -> 3.3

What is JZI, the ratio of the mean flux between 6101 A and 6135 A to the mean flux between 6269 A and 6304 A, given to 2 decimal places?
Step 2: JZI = 1.04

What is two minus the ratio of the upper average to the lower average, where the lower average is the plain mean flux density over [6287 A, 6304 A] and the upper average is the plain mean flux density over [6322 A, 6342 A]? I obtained 1.04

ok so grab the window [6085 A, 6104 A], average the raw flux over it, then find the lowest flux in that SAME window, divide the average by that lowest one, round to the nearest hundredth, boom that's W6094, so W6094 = 1.09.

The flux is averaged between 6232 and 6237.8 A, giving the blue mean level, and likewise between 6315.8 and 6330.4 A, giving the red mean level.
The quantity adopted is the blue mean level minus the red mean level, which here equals 4.8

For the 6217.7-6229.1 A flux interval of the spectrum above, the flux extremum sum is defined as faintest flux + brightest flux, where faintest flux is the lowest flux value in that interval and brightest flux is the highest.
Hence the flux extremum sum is 43.3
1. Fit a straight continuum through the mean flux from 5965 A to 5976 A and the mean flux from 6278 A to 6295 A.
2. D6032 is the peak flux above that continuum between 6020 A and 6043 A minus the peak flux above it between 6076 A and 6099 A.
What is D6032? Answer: -3.6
